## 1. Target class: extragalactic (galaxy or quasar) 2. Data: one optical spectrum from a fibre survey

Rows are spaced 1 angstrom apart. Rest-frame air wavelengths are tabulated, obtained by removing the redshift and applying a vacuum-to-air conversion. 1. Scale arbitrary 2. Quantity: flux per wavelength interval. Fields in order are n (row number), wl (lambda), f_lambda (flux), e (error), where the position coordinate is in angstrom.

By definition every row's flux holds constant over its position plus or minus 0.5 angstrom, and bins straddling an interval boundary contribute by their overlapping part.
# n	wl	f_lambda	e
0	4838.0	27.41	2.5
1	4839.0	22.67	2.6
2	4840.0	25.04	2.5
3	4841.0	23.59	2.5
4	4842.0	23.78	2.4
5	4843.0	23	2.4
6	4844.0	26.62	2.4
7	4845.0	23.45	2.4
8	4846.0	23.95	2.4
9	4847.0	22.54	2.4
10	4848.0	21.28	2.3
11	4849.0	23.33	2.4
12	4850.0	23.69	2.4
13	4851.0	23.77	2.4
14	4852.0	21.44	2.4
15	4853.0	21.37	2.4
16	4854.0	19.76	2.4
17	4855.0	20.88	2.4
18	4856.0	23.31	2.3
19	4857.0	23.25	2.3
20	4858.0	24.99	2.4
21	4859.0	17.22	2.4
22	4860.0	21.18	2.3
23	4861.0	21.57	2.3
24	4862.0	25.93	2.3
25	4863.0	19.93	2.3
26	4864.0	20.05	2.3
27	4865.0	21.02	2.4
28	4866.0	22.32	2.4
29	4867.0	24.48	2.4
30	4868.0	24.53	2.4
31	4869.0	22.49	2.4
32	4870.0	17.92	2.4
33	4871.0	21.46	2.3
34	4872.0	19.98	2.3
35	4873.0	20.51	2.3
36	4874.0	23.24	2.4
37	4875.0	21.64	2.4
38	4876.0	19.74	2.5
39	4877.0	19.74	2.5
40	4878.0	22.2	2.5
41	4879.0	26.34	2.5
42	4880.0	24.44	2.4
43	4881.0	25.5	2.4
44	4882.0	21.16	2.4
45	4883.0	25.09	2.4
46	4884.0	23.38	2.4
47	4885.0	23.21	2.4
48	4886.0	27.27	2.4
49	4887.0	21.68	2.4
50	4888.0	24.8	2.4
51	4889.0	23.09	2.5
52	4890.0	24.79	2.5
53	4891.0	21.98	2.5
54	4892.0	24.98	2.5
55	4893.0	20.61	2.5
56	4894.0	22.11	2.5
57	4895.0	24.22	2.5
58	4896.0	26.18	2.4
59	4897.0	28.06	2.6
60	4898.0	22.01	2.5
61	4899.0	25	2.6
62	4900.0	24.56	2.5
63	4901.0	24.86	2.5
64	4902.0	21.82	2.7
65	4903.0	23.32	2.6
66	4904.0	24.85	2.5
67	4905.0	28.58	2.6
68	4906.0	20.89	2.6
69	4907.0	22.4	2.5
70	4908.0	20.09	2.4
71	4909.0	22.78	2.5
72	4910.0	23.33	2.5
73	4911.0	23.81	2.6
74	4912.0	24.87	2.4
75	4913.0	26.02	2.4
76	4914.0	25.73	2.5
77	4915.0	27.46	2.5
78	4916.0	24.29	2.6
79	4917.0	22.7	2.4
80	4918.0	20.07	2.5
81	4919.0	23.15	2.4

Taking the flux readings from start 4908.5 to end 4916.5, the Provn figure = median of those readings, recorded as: 24.6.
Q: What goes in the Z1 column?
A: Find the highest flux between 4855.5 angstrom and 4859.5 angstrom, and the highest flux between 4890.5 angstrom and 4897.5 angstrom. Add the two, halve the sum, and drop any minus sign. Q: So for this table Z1 26.5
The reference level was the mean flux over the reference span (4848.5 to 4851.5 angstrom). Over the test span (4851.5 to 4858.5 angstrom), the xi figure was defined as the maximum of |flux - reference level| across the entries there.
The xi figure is 3.8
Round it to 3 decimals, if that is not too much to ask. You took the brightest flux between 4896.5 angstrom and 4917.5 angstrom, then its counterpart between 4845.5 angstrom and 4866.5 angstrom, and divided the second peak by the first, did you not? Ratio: 0.907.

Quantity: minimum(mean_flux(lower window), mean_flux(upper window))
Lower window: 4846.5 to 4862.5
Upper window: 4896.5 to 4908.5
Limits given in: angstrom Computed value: 22.22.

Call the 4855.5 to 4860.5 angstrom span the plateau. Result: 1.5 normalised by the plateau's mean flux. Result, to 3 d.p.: 0.068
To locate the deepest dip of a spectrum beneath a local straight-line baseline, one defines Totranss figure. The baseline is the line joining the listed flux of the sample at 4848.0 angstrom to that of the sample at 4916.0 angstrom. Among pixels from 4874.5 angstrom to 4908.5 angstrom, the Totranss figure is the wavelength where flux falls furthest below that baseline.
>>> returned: 4908.0 angstrom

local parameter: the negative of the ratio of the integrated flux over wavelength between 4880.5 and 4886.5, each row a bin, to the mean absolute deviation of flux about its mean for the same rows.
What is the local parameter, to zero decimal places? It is -86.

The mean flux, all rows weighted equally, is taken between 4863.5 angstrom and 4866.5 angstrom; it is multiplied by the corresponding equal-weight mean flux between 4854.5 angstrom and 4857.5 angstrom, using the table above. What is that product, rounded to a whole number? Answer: 475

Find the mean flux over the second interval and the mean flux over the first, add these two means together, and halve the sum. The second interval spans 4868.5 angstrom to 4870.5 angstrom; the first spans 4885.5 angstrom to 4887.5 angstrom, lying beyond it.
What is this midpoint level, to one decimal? 22.3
